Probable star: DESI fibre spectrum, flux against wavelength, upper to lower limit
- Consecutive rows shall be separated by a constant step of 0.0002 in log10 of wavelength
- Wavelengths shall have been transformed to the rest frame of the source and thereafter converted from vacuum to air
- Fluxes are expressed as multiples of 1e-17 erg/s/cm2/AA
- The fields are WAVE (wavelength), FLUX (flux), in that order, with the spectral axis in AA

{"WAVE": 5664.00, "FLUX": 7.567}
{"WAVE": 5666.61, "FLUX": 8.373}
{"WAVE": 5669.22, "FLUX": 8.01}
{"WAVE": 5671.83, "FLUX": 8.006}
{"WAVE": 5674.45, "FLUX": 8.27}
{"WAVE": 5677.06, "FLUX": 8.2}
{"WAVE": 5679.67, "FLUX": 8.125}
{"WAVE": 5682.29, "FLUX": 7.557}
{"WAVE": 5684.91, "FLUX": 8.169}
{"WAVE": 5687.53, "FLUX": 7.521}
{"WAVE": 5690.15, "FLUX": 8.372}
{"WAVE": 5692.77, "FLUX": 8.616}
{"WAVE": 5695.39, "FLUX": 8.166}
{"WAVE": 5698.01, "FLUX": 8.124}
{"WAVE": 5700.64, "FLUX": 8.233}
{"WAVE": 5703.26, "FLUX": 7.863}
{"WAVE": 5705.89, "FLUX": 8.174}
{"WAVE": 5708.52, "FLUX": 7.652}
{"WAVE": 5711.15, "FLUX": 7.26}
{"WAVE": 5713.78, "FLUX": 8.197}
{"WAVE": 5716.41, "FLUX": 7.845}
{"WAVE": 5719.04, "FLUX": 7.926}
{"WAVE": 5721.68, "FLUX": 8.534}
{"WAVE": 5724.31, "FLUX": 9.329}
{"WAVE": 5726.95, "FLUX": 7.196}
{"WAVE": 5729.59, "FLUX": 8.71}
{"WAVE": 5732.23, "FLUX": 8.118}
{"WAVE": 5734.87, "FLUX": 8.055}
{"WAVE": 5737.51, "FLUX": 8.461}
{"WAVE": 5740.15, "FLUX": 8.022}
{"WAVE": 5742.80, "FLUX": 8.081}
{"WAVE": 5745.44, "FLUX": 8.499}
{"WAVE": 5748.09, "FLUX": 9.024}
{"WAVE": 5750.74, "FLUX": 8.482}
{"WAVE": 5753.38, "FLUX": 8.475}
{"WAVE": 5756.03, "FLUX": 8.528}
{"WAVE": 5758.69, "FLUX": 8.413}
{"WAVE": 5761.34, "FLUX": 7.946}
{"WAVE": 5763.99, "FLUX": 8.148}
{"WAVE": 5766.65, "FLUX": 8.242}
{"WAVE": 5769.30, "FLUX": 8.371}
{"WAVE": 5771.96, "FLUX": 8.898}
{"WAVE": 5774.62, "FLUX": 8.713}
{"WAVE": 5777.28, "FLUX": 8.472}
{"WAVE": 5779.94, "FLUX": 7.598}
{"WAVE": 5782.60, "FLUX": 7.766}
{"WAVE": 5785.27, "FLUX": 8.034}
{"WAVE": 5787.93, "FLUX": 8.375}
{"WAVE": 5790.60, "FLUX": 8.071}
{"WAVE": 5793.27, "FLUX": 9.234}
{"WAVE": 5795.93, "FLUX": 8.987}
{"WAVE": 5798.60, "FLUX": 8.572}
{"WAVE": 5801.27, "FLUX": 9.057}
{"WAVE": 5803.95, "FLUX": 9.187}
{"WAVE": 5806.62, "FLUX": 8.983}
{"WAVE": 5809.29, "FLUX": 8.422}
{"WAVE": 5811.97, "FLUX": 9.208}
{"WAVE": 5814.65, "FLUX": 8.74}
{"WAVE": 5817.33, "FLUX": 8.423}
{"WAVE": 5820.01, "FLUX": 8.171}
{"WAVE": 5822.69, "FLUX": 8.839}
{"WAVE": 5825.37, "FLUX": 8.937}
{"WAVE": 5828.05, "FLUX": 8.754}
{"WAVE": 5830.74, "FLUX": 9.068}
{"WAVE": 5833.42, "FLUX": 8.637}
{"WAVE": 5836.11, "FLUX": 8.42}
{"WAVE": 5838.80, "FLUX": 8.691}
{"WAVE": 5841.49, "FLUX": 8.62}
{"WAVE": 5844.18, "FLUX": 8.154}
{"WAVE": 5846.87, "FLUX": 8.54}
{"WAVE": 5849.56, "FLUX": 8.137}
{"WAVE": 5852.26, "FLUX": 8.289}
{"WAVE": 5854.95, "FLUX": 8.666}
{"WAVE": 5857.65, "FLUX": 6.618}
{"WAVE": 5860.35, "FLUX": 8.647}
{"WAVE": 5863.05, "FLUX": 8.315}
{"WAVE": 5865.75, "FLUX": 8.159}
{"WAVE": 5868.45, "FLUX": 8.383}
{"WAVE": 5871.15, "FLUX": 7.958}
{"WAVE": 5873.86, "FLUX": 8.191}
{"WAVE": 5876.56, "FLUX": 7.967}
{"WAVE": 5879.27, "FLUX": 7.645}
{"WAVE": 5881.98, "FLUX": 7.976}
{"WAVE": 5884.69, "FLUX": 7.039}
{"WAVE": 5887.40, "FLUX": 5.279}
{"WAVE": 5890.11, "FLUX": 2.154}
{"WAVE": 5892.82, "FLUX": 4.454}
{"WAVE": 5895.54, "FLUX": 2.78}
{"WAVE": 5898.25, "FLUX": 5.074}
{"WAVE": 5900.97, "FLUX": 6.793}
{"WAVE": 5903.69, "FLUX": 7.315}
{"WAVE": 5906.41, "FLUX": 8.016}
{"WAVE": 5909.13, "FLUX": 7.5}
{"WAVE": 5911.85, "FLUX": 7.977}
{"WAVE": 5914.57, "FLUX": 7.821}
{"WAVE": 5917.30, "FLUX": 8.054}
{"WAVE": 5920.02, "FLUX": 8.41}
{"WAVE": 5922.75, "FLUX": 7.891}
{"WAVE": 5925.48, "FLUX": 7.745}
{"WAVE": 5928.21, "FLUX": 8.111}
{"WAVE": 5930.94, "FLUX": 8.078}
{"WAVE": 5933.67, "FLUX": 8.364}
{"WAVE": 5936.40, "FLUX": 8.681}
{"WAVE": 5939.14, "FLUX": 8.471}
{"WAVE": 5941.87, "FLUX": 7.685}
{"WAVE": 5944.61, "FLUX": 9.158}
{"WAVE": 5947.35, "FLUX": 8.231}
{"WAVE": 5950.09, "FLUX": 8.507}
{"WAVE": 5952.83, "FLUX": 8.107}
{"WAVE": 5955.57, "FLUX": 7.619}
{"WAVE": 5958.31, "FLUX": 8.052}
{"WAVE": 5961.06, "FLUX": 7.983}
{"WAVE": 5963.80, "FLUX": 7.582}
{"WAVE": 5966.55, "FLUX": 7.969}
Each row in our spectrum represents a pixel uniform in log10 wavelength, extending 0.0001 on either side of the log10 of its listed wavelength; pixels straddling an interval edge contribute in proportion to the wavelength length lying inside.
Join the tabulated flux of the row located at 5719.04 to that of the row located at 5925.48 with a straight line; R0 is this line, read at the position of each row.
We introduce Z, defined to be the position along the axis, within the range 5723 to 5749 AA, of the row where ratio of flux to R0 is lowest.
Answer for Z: 5726.95 AA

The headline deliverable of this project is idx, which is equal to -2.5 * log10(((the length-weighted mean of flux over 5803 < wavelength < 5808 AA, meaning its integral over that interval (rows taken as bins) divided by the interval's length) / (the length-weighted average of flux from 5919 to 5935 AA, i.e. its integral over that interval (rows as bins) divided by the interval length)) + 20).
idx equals -3.312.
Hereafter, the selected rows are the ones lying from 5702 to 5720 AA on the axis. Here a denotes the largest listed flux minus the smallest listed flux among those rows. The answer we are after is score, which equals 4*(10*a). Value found 37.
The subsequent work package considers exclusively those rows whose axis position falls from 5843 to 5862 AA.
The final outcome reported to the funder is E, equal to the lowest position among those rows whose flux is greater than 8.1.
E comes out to 5844.18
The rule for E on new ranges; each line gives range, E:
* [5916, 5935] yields 5920.02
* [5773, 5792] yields 5774.62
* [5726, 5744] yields 5729.59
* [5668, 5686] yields 5674.45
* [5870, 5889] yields 5873.86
